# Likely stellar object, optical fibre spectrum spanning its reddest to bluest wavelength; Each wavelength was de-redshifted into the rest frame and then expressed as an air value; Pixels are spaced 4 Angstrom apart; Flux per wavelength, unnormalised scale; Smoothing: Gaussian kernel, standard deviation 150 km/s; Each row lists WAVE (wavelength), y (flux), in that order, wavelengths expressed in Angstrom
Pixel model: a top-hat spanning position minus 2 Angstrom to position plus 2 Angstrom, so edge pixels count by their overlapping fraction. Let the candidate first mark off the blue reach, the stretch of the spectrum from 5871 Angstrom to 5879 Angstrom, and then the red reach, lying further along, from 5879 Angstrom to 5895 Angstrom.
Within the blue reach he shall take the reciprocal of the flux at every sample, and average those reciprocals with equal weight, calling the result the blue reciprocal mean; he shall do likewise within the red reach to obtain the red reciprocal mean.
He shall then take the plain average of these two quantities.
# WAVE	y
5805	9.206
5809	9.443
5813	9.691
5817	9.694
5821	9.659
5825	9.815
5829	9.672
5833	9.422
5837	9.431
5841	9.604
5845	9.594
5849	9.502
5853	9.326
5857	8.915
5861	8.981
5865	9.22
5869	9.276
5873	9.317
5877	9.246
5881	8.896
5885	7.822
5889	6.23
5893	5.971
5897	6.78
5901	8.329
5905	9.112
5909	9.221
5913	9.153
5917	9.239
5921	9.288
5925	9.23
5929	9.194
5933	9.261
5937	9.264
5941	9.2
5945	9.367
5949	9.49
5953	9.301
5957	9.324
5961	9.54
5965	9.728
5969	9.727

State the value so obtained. 0.125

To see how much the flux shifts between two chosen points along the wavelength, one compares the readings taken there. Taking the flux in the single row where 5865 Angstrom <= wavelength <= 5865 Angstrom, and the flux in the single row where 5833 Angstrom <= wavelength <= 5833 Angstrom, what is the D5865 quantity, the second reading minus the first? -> 0.20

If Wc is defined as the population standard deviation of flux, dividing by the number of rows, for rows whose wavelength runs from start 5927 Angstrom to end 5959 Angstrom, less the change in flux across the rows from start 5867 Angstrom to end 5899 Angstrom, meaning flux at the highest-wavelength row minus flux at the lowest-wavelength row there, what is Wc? 2.6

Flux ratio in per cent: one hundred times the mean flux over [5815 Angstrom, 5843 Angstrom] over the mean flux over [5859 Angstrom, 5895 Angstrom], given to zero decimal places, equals 115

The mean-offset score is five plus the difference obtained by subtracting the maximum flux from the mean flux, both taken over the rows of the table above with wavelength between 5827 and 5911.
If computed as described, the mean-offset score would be 4.08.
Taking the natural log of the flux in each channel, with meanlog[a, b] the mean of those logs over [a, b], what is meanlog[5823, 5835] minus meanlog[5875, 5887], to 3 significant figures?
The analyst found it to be 0.110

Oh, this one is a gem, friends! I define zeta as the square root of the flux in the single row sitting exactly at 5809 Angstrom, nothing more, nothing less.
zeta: 3.07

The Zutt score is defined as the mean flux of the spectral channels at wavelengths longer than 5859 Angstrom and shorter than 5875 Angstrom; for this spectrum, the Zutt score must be 9.20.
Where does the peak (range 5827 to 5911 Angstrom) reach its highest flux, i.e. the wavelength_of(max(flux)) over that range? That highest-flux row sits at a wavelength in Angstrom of 5829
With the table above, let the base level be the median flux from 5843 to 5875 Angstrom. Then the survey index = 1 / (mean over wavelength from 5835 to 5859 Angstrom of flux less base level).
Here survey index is 10.1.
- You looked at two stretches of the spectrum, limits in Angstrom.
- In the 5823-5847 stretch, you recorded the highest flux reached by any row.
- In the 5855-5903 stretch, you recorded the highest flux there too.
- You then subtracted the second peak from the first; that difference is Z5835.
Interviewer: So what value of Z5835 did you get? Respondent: 0.50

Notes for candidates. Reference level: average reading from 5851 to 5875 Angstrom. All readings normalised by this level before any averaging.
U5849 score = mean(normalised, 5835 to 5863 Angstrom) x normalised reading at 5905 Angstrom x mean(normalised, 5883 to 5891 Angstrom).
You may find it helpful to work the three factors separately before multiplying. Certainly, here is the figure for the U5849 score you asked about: 0.77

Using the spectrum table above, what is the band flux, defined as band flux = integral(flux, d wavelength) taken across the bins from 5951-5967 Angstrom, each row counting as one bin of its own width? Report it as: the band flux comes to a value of 152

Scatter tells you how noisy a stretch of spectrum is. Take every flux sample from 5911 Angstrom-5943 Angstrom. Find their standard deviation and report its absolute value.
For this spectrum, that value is 0.04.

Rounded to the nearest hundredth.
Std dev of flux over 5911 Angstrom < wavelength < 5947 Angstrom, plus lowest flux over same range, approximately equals 9.21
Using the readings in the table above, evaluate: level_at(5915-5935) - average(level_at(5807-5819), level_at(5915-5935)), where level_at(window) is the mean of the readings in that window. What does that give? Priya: -0.18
